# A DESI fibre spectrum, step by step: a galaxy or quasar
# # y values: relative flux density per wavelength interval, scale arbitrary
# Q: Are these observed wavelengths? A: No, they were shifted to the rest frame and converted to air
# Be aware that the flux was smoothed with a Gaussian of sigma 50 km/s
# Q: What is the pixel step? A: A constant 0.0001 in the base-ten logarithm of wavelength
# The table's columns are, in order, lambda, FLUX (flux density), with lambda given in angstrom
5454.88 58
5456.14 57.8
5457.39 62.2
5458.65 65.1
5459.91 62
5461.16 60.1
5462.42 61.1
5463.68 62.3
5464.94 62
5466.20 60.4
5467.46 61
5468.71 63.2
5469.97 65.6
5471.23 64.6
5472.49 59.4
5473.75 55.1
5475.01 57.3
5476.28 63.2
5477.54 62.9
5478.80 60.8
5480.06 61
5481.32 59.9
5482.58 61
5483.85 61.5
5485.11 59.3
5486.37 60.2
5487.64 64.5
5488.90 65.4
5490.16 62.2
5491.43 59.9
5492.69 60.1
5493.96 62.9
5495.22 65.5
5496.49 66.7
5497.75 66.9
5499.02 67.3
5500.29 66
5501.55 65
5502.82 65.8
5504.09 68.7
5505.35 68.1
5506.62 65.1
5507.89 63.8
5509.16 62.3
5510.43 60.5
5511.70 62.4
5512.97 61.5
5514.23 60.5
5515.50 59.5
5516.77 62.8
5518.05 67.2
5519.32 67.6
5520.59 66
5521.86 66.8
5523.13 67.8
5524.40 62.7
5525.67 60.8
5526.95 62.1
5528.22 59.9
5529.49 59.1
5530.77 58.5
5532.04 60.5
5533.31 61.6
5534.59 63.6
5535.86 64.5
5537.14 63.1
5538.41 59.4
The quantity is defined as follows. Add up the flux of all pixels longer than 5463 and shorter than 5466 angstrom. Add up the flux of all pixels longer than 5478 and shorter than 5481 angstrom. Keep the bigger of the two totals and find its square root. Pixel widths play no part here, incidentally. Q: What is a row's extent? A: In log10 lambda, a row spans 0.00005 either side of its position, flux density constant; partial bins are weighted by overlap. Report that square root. 11.1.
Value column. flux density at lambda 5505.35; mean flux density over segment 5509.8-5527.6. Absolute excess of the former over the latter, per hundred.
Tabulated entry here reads 0.047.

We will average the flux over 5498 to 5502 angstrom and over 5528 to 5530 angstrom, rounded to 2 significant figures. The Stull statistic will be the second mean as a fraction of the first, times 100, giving 90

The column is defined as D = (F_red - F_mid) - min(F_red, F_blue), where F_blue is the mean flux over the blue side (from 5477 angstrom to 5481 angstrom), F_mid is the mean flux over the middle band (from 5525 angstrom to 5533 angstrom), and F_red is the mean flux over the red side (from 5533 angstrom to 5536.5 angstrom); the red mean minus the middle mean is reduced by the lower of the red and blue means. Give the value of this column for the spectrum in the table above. -58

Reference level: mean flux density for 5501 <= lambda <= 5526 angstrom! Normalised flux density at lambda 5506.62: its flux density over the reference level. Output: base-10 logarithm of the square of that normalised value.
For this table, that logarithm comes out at 0.01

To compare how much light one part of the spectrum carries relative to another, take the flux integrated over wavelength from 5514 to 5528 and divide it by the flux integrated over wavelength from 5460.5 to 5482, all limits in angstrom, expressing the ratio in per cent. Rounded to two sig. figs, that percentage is 68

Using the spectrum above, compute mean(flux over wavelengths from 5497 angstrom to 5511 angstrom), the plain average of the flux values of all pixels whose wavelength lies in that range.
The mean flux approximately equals 65.4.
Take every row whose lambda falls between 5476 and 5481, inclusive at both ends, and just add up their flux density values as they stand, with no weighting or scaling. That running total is 248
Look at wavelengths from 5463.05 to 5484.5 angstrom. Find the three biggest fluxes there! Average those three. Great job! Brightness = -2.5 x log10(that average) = -4.52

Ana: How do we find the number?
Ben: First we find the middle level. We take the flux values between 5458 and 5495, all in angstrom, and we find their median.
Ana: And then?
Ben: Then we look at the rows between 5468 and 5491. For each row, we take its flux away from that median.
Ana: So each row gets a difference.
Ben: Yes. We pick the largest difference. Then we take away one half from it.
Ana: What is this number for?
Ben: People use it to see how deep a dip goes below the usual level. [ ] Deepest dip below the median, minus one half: 5.5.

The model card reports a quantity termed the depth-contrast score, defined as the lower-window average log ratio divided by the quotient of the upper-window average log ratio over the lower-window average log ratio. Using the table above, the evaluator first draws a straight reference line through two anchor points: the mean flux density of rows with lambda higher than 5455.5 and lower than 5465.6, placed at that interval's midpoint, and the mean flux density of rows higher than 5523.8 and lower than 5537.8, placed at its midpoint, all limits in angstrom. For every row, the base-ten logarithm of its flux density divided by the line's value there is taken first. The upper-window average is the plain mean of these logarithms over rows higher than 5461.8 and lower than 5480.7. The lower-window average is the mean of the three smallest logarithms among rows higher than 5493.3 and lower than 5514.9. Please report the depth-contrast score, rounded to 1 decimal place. 0.0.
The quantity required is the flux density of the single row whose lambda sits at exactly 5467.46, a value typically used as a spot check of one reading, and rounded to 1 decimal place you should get 61.0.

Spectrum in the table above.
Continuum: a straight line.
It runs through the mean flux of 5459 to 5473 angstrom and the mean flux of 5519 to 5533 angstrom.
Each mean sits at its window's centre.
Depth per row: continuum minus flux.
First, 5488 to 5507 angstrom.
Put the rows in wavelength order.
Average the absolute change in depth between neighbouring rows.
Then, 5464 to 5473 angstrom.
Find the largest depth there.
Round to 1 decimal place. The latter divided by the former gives 1.7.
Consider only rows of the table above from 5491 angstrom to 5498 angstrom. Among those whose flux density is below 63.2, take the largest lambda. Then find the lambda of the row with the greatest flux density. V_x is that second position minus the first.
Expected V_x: 3.8 angstrom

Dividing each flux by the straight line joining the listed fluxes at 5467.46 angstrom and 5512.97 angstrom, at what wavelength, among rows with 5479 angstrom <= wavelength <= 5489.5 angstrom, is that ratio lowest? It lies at 5485.11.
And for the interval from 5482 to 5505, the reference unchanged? 5485.11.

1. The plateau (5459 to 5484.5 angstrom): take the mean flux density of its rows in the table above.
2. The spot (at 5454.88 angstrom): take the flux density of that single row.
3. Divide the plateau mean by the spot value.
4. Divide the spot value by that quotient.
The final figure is 55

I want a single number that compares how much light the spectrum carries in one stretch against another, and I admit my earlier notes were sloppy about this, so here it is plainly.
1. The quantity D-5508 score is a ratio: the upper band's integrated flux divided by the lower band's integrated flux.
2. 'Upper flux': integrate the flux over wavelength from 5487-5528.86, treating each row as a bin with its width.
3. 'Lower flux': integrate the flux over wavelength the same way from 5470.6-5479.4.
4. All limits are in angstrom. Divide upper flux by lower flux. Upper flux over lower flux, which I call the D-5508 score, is 5.0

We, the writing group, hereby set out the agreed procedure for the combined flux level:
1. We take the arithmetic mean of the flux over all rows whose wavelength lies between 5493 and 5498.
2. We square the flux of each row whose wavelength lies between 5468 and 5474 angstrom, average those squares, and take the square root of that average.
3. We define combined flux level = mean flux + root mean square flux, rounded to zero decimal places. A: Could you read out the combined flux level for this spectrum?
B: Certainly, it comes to 127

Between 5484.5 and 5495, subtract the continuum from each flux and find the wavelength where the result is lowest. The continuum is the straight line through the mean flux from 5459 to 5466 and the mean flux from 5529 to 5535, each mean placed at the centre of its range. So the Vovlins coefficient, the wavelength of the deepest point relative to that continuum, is 5485.11 angstrom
